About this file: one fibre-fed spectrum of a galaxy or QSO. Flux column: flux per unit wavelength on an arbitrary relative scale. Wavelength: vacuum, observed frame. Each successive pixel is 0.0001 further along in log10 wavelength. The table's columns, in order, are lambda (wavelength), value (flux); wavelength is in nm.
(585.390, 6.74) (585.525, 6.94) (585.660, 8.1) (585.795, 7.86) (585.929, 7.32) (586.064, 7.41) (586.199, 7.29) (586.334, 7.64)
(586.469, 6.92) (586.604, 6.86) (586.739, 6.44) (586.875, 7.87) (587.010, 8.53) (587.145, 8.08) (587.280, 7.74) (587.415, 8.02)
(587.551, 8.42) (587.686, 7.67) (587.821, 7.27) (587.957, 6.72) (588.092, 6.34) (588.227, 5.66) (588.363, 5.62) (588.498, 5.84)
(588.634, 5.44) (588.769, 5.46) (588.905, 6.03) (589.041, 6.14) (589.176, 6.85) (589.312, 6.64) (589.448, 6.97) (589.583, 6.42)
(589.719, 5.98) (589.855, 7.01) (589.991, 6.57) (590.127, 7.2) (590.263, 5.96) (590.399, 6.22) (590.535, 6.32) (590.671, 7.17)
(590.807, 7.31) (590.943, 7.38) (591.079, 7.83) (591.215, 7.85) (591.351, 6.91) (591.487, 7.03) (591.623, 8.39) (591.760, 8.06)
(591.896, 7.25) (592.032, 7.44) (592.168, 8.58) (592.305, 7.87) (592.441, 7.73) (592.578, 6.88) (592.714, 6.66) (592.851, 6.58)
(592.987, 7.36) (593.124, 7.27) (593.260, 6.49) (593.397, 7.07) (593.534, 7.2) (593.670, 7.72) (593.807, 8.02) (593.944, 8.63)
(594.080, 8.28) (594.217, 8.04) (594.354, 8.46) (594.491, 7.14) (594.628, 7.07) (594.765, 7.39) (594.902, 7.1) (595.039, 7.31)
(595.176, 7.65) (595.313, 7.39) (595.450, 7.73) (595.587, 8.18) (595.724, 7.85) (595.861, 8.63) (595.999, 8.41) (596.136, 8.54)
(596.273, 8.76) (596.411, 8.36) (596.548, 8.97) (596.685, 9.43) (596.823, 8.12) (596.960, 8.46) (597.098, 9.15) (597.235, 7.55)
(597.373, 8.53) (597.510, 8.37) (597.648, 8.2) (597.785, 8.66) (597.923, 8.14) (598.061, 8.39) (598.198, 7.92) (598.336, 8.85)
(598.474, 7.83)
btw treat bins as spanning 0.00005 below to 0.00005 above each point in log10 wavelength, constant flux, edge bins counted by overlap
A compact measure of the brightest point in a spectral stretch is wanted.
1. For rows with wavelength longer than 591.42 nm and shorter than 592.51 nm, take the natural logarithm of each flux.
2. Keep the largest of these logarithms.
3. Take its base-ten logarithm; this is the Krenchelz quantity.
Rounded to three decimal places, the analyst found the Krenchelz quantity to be 0.332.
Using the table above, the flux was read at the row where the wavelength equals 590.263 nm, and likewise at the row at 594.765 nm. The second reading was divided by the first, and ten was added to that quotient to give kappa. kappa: 11.2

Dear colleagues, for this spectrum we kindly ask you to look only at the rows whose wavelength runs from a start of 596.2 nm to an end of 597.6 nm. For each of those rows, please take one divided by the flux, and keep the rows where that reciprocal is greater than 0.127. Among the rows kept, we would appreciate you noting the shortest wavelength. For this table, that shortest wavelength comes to 597.235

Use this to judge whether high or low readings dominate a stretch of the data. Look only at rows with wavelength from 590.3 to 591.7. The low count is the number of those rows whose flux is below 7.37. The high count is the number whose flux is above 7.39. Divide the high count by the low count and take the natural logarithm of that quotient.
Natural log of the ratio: -0.7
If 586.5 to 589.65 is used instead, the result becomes -0.8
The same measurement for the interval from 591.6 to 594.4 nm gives 0.3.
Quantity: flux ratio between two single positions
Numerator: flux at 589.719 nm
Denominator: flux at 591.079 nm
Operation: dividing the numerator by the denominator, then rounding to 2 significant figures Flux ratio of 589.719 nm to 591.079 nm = 0.76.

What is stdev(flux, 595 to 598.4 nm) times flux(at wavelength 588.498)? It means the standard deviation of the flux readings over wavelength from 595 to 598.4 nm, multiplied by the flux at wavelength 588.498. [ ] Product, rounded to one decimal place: 3.1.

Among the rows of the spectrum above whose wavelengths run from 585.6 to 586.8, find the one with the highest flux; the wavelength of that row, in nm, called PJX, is 585.660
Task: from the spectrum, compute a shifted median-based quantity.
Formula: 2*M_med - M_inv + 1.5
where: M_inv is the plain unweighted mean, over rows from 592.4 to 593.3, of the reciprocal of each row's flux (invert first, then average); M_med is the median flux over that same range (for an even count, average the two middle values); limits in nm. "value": 15.1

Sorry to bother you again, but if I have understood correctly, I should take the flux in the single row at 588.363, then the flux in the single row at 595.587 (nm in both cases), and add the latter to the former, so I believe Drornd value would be 13.8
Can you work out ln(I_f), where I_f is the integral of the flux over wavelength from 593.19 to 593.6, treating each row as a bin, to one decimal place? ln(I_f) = 1.0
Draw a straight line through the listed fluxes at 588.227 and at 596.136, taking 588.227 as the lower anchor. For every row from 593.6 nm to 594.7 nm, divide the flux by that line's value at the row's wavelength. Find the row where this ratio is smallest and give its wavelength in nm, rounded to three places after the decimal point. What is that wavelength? 594.628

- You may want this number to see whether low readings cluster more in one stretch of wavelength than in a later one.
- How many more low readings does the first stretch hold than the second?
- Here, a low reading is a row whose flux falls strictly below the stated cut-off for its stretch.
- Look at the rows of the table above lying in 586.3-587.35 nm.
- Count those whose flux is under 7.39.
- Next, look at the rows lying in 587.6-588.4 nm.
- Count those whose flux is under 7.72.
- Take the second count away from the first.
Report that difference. -3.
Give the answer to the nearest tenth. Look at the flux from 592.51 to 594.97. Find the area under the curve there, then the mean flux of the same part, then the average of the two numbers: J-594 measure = 12.8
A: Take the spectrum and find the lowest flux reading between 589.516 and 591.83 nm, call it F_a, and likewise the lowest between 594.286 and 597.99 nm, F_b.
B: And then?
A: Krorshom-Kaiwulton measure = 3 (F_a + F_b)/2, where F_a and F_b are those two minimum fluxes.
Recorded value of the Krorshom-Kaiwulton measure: 19.5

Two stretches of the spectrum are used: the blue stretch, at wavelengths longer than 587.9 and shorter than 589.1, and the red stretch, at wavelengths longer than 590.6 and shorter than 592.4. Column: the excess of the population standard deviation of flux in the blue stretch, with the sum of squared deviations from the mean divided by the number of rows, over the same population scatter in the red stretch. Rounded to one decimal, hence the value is -0.1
